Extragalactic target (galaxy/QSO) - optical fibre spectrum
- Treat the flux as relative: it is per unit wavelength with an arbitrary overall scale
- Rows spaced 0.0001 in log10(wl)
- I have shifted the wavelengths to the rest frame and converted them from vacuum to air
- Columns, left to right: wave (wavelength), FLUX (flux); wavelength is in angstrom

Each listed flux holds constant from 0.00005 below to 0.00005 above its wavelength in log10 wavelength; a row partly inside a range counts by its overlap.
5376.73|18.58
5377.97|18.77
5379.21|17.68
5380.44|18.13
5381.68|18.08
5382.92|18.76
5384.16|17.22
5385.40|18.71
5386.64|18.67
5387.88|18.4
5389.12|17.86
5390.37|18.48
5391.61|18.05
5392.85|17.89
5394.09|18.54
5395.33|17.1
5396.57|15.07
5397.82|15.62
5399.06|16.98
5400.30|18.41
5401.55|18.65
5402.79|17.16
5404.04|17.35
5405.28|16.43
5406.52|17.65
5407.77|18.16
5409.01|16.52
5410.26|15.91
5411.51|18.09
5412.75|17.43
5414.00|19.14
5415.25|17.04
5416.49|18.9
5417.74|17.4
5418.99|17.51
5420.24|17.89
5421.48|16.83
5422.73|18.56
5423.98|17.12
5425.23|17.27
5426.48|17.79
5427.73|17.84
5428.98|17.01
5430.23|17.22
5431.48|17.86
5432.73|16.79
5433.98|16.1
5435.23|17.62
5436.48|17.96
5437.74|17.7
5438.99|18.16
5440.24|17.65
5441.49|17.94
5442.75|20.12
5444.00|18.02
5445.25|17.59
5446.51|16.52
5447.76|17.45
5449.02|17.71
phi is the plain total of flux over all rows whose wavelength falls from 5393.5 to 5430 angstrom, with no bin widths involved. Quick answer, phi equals 505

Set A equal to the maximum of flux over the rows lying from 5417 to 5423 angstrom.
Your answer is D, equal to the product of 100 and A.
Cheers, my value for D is 1856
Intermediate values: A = 18.56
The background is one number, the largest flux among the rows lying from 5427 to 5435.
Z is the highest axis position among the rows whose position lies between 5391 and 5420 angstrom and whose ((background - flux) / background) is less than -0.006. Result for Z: 5416.49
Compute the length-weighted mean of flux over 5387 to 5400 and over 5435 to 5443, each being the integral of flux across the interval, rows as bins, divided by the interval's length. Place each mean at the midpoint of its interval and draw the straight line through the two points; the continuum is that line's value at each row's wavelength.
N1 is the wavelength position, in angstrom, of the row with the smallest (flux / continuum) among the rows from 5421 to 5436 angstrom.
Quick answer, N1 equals 5433.98 angstrom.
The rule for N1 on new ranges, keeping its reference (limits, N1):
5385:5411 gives 5396.57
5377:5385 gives 5384.16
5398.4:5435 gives 5433.98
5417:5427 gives 5421.48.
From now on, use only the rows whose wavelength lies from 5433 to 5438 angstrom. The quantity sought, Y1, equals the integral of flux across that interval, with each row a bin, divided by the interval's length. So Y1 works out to 17.3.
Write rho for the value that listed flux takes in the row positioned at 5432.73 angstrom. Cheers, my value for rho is 16.79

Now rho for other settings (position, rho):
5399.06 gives 16.98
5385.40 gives 18.71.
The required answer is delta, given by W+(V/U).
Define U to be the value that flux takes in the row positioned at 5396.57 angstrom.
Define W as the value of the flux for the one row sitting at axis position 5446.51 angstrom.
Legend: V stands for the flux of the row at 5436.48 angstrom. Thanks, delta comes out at 17.7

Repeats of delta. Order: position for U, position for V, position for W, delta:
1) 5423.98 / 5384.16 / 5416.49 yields 19.9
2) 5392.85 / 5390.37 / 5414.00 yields 20.2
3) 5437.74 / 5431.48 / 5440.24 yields 18.7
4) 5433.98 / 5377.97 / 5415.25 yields 18.2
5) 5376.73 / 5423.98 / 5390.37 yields 19.4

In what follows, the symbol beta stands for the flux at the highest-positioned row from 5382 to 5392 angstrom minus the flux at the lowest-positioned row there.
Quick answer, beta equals -0.7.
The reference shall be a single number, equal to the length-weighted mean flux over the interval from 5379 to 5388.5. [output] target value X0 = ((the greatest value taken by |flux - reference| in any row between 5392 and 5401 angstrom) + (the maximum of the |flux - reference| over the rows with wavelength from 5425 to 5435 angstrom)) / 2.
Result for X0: 2.7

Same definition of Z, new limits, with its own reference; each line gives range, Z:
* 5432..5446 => 5444.00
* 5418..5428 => 5422.73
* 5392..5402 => 5401.55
